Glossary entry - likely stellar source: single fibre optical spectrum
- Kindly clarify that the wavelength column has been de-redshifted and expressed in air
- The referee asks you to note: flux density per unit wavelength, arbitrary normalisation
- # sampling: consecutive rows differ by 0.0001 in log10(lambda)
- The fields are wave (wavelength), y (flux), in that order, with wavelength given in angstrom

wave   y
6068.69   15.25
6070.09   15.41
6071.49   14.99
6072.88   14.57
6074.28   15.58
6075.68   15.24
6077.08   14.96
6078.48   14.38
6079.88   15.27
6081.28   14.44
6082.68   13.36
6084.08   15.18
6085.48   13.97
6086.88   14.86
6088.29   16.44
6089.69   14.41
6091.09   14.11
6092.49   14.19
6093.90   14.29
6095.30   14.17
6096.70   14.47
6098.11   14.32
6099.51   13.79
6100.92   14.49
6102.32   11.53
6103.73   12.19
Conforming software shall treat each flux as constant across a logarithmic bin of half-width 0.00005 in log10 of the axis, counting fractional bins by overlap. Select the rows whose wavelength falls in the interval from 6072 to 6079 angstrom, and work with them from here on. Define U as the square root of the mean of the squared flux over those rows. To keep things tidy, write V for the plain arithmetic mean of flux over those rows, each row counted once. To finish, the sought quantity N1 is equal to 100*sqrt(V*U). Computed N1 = 1495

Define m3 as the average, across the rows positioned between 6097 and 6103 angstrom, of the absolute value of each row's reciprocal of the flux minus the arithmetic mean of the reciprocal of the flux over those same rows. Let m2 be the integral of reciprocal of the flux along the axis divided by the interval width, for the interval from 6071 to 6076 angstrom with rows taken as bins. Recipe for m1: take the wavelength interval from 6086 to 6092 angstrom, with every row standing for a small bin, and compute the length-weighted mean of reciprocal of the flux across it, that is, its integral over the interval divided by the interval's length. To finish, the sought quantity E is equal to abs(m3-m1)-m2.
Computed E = -0.0051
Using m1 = 0.067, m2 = 0.066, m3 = 0.0061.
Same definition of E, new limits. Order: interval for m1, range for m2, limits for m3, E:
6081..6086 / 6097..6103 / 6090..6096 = -0.0039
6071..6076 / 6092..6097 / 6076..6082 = -0.0053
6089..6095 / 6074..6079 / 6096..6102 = 0.0024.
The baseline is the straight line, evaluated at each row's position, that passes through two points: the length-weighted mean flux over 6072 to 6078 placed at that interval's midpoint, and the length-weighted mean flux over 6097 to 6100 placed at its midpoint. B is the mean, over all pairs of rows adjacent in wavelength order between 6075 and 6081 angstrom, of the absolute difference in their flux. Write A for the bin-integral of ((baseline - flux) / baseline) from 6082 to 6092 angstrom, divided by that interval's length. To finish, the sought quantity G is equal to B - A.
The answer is 0.6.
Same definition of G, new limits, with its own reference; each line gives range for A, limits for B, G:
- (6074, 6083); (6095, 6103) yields 0.9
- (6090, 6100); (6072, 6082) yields 0.7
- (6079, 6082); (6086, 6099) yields 0.6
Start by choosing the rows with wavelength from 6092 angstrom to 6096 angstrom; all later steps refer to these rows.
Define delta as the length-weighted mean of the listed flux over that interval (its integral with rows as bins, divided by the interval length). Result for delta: 14.2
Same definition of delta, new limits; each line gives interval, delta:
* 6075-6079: 14.9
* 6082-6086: 14.2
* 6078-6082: 14.7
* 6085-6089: 15.1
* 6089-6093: 14.3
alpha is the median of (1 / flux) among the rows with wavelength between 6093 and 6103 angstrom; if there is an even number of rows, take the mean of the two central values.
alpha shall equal 0.070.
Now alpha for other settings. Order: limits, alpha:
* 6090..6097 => 0.070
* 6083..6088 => 0.067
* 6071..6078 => 0.067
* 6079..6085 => 0.068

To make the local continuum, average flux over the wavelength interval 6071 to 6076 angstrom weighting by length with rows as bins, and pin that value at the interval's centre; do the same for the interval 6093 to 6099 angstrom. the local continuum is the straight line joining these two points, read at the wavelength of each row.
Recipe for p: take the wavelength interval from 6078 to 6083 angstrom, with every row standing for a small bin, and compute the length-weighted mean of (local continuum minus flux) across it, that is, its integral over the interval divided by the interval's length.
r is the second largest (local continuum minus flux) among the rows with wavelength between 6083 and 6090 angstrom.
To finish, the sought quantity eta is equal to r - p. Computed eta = -0.3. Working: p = 0.41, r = 0.1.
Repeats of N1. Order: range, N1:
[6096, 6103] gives 1374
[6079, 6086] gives 1445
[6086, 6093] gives 1481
